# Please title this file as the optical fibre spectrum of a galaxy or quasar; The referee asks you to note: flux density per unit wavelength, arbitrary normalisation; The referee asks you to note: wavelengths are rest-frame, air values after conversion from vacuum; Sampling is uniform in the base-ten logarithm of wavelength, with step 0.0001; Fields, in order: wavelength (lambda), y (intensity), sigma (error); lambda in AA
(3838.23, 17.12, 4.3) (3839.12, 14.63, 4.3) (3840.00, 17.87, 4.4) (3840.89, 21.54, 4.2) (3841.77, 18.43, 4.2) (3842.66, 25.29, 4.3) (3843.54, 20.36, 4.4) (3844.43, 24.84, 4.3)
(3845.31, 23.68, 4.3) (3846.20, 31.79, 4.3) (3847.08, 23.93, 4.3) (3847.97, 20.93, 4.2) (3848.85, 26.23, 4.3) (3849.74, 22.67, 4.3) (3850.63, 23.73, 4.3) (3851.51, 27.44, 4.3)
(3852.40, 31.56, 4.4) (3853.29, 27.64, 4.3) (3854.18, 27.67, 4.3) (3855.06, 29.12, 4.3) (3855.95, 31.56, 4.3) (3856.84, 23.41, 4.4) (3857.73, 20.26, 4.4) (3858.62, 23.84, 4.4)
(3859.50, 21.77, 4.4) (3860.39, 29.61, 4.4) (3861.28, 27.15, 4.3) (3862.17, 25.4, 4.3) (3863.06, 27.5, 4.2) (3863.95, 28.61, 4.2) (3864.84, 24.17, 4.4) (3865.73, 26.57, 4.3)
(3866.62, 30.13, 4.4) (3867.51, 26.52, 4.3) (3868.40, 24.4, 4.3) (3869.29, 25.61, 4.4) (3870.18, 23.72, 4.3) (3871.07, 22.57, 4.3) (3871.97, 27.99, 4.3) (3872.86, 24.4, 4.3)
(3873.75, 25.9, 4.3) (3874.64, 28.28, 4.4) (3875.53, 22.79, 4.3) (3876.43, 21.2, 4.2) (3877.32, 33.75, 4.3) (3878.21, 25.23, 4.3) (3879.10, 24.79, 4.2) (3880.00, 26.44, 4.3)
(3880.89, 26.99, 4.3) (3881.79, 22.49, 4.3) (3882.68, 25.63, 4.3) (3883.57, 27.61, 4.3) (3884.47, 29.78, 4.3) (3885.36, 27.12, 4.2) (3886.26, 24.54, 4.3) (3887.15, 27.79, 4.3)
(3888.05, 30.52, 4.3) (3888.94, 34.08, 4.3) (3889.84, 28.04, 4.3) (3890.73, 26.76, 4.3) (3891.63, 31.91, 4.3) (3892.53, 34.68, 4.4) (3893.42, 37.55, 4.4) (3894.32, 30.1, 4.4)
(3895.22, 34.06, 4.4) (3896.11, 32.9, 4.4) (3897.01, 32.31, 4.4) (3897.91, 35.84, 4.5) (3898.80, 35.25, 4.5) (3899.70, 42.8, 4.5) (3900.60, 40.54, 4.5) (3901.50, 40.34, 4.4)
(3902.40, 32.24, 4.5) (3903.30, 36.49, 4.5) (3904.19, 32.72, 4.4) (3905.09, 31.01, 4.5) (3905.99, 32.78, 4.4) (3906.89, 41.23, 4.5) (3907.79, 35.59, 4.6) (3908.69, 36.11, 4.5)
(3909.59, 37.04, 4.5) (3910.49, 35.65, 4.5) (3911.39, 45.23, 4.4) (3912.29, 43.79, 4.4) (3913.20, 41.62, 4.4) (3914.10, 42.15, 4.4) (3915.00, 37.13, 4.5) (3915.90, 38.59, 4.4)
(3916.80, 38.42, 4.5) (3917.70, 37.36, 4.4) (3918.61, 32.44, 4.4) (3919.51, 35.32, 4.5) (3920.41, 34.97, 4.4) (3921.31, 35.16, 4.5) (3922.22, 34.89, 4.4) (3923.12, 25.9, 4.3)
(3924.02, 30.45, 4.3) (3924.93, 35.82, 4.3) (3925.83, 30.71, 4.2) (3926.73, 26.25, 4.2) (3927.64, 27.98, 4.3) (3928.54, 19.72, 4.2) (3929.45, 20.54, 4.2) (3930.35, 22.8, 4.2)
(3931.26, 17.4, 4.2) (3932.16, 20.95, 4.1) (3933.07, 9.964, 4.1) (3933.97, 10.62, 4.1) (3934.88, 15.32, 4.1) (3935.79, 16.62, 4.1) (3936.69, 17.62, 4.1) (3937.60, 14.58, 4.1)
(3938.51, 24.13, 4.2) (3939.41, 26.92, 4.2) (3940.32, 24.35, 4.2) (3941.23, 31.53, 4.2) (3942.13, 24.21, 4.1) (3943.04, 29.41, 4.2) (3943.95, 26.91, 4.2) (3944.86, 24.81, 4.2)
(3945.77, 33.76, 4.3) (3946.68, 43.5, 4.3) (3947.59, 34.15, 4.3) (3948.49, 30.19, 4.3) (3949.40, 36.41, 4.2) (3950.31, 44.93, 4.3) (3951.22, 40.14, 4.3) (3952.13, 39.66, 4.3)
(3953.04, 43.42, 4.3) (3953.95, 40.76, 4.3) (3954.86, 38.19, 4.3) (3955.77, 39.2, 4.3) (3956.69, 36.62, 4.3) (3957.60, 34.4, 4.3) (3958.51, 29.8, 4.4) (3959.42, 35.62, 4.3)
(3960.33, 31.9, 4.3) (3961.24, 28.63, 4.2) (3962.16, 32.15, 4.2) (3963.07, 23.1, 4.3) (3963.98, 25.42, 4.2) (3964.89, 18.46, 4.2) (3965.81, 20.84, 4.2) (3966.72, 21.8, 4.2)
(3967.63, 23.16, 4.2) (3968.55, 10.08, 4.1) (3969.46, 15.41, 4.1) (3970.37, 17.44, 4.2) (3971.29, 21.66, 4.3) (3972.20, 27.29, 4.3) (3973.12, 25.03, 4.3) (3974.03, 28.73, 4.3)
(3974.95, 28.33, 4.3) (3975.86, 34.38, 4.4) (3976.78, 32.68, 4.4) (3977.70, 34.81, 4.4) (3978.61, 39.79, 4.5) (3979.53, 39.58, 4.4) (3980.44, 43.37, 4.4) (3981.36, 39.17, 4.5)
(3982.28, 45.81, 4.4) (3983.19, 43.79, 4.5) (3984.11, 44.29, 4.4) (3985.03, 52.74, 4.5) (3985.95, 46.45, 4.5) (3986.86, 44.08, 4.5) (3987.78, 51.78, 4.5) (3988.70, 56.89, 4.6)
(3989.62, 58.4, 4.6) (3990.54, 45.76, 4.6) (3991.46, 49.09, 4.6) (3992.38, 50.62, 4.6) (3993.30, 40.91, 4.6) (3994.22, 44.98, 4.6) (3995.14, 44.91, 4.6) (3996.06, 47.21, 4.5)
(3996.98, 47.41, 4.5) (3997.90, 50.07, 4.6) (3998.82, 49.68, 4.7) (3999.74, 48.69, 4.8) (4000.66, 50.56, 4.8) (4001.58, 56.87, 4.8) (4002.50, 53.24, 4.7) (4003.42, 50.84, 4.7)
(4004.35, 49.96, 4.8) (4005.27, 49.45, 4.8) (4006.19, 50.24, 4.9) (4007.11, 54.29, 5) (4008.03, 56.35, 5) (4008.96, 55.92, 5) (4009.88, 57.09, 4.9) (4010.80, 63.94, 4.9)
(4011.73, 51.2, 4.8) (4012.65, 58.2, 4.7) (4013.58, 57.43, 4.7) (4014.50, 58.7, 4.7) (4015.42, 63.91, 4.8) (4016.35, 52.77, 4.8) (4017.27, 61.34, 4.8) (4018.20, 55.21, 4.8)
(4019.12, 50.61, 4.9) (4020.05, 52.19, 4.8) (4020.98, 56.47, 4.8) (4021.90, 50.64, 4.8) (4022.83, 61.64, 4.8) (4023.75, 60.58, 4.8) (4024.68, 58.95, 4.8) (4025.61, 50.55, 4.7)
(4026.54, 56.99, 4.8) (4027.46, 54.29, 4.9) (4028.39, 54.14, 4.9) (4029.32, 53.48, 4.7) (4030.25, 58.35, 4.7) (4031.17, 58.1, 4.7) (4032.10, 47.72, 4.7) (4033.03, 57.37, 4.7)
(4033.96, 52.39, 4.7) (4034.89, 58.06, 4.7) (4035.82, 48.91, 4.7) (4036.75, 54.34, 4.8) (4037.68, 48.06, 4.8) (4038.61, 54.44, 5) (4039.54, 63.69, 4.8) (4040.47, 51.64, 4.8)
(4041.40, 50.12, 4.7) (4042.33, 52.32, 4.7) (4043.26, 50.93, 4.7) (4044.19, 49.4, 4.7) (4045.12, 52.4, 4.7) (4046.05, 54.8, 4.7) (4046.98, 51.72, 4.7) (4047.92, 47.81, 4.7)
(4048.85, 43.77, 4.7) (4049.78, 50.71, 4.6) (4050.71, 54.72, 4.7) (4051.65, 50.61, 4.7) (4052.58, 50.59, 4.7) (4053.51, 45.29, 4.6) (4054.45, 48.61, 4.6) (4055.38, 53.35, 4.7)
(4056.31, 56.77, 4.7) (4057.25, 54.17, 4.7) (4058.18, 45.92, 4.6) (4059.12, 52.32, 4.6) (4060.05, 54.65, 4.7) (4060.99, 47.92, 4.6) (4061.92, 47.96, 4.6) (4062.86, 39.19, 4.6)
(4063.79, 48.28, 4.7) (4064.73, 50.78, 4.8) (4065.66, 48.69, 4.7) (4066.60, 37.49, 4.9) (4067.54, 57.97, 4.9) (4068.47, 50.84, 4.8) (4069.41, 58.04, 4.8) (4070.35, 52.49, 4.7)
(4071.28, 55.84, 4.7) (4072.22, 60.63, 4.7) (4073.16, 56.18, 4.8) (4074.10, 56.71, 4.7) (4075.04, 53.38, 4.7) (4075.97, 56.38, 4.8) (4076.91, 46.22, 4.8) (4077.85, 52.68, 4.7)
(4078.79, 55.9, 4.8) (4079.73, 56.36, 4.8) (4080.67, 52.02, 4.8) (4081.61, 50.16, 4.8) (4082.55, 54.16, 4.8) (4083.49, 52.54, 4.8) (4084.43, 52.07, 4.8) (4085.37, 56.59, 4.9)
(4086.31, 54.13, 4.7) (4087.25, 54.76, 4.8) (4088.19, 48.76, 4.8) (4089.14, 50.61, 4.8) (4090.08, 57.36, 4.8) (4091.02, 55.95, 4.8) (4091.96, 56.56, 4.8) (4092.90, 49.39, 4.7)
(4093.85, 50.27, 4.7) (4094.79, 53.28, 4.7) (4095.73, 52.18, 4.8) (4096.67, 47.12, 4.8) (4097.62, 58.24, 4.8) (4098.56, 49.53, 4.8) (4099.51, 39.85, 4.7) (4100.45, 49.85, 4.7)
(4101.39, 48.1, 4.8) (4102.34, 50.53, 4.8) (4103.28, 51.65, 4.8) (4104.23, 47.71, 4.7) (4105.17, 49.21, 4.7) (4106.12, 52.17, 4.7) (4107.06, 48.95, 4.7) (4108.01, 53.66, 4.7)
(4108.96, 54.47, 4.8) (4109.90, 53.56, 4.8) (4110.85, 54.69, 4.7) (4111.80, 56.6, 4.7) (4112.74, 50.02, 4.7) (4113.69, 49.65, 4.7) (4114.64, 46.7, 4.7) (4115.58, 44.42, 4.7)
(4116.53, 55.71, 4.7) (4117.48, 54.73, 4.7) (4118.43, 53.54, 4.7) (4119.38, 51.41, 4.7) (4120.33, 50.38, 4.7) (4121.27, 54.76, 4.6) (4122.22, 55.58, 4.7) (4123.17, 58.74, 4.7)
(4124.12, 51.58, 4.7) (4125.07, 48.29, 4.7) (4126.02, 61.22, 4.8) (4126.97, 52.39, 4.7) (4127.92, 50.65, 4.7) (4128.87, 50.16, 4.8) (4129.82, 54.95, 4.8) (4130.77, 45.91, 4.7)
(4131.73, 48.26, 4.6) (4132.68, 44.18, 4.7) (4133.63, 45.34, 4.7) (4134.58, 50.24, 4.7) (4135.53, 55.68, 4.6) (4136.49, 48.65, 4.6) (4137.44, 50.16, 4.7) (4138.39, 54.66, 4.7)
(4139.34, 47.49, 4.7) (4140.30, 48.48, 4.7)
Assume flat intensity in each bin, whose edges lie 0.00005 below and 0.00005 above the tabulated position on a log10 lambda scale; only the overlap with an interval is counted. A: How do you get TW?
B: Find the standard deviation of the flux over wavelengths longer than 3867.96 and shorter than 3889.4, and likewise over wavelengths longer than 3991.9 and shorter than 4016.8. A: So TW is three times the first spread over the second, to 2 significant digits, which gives 1.8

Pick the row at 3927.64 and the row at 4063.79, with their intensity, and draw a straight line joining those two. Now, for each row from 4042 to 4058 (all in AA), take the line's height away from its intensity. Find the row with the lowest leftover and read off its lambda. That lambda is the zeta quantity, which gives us 4048.85 AA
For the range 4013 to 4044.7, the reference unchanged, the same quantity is 4037.68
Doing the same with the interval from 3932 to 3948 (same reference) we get 3933.07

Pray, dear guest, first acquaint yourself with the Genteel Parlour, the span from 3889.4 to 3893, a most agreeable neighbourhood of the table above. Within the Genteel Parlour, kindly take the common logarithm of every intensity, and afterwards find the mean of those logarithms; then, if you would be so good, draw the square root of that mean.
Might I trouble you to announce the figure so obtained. 1.22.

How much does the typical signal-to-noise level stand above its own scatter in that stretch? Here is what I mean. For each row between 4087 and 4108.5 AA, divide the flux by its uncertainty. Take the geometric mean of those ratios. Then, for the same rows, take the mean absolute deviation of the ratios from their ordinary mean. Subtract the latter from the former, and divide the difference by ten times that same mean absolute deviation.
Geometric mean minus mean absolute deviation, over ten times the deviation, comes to 1.67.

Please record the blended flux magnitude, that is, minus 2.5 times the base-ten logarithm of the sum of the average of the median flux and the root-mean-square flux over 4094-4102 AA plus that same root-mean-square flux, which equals -5.00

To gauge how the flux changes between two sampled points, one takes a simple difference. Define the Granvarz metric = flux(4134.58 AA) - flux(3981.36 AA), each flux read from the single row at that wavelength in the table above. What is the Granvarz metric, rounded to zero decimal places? 11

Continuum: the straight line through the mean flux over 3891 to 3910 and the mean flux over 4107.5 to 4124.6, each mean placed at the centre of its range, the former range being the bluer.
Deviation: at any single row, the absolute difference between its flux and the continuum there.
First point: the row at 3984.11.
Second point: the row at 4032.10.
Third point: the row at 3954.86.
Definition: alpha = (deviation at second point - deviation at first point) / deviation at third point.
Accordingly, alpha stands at -0.3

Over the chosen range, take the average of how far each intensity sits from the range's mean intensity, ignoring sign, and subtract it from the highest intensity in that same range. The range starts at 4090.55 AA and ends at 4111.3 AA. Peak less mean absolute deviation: 55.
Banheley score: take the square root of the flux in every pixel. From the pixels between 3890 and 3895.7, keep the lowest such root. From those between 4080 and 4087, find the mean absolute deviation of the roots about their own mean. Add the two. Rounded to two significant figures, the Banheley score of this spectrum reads 5.3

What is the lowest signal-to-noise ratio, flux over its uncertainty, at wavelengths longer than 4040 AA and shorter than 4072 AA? 7.7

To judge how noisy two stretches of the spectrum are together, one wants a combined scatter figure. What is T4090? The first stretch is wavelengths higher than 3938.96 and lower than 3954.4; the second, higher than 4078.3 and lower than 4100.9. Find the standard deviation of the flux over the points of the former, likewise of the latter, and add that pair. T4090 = 11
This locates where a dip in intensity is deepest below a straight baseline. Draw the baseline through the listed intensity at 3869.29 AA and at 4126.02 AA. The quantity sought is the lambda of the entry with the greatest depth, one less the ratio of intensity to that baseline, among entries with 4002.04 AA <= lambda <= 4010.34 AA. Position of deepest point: 4005.27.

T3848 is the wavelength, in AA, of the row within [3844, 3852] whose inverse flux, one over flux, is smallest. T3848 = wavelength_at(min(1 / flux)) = 3846.20 AA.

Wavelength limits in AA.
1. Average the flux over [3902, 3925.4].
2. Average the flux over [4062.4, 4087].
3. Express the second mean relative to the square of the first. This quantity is 0.040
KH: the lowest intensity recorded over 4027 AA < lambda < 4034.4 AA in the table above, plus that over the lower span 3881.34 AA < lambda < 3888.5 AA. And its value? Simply 70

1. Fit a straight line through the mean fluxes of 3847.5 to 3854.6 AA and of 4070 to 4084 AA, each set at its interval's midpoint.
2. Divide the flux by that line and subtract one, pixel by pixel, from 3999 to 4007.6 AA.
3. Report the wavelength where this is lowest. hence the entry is 3999.74 AA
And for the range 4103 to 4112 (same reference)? 4104.23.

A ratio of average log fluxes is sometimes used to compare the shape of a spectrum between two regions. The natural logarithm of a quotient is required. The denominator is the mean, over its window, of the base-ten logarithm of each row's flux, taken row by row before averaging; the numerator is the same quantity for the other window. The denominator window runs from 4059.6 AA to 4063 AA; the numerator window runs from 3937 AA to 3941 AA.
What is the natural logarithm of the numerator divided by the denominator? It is -0.22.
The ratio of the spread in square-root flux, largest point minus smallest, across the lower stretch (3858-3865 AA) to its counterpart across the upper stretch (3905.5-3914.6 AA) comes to 0.78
